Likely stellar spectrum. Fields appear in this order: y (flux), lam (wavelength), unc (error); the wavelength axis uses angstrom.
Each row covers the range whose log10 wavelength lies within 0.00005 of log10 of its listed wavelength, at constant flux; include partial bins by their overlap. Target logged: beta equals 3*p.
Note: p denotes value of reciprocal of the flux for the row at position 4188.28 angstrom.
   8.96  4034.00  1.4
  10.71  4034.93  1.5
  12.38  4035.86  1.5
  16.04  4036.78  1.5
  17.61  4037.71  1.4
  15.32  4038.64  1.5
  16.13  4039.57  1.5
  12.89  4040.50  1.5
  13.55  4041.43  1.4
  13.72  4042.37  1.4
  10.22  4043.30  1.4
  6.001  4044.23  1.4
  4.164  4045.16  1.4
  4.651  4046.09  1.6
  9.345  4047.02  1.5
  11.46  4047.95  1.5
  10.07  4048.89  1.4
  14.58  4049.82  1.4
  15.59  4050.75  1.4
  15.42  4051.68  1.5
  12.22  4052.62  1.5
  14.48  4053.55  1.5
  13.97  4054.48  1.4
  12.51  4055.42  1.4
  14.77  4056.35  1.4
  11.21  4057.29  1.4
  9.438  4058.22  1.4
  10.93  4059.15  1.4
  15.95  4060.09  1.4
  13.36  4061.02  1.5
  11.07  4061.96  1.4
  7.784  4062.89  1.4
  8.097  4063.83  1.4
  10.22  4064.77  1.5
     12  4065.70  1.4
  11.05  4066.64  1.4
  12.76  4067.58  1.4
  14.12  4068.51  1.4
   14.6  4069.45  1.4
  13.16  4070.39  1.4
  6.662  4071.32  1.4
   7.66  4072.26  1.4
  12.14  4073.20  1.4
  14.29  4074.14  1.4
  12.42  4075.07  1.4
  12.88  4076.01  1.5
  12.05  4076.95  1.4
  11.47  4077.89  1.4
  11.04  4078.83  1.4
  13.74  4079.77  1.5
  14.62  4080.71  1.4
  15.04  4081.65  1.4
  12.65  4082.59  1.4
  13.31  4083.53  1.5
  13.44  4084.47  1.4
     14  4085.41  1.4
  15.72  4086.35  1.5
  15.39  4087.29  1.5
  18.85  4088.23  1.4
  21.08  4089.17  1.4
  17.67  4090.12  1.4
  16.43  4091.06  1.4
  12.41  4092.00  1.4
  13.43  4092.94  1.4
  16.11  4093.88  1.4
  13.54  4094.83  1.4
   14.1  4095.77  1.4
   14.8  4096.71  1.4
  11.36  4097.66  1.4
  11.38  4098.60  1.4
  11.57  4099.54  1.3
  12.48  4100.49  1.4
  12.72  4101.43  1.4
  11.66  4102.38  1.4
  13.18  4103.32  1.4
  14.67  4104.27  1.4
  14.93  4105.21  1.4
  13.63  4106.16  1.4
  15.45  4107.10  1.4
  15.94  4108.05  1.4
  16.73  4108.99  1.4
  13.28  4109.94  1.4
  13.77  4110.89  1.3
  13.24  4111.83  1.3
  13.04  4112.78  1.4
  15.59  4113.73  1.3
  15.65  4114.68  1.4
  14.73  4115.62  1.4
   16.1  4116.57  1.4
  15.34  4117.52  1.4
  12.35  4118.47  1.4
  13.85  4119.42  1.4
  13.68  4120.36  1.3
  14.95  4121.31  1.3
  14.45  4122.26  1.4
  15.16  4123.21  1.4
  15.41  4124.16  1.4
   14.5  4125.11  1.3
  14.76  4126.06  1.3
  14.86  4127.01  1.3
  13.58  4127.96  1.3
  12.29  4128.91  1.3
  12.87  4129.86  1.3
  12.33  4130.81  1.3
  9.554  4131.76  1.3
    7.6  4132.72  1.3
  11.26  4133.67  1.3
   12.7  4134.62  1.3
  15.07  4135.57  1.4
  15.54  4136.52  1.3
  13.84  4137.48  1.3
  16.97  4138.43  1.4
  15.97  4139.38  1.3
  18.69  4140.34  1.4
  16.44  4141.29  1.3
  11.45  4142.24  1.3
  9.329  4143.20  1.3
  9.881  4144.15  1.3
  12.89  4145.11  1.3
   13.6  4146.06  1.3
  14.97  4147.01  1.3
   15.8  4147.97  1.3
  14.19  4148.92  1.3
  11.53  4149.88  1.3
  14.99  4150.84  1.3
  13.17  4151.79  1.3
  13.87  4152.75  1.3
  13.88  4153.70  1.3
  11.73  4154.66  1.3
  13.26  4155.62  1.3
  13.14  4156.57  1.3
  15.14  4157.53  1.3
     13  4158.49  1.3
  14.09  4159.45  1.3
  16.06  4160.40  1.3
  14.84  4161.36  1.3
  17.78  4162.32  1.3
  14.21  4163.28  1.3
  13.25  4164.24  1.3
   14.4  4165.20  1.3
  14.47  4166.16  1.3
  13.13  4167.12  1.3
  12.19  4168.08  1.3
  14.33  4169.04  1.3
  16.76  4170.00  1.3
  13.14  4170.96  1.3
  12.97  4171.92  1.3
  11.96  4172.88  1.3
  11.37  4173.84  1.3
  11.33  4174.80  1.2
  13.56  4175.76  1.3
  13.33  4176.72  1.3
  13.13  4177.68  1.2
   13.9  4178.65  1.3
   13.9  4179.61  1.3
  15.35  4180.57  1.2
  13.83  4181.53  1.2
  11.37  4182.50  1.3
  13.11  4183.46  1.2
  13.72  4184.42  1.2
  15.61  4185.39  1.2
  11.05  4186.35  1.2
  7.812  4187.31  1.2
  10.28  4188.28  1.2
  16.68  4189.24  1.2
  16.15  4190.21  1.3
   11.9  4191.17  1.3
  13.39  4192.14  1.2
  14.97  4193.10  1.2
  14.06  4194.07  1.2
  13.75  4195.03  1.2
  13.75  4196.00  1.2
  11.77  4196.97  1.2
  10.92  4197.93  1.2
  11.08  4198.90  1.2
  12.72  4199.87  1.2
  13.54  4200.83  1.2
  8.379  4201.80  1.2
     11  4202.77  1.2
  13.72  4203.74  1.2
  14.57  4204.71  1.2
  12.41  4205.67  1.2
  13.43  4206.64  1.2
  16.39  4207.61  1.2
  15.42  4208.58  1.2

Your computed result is 0.29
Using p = 0.097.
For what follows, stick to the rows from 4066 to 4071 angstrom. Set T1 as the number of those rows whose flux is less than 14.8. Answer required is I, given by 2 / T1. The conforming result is 0.40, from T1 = 5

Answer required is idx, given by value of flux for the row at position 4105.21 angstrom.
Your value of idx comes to 14.93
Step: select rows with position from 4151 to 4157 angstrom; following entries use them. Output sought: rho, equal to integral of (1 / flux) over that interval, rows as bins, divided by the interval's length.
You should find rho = 0.076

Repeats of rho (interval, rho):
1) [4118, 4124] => 0.071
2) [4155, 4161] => 0.072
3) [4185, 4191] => 0.084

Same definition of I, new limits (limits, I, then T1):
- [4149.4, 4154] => 0.50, 4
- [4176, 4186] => 0.25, 8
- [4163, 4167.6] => 0.40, 5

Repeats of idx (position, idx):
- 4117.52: 15.34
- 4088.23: 18.85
